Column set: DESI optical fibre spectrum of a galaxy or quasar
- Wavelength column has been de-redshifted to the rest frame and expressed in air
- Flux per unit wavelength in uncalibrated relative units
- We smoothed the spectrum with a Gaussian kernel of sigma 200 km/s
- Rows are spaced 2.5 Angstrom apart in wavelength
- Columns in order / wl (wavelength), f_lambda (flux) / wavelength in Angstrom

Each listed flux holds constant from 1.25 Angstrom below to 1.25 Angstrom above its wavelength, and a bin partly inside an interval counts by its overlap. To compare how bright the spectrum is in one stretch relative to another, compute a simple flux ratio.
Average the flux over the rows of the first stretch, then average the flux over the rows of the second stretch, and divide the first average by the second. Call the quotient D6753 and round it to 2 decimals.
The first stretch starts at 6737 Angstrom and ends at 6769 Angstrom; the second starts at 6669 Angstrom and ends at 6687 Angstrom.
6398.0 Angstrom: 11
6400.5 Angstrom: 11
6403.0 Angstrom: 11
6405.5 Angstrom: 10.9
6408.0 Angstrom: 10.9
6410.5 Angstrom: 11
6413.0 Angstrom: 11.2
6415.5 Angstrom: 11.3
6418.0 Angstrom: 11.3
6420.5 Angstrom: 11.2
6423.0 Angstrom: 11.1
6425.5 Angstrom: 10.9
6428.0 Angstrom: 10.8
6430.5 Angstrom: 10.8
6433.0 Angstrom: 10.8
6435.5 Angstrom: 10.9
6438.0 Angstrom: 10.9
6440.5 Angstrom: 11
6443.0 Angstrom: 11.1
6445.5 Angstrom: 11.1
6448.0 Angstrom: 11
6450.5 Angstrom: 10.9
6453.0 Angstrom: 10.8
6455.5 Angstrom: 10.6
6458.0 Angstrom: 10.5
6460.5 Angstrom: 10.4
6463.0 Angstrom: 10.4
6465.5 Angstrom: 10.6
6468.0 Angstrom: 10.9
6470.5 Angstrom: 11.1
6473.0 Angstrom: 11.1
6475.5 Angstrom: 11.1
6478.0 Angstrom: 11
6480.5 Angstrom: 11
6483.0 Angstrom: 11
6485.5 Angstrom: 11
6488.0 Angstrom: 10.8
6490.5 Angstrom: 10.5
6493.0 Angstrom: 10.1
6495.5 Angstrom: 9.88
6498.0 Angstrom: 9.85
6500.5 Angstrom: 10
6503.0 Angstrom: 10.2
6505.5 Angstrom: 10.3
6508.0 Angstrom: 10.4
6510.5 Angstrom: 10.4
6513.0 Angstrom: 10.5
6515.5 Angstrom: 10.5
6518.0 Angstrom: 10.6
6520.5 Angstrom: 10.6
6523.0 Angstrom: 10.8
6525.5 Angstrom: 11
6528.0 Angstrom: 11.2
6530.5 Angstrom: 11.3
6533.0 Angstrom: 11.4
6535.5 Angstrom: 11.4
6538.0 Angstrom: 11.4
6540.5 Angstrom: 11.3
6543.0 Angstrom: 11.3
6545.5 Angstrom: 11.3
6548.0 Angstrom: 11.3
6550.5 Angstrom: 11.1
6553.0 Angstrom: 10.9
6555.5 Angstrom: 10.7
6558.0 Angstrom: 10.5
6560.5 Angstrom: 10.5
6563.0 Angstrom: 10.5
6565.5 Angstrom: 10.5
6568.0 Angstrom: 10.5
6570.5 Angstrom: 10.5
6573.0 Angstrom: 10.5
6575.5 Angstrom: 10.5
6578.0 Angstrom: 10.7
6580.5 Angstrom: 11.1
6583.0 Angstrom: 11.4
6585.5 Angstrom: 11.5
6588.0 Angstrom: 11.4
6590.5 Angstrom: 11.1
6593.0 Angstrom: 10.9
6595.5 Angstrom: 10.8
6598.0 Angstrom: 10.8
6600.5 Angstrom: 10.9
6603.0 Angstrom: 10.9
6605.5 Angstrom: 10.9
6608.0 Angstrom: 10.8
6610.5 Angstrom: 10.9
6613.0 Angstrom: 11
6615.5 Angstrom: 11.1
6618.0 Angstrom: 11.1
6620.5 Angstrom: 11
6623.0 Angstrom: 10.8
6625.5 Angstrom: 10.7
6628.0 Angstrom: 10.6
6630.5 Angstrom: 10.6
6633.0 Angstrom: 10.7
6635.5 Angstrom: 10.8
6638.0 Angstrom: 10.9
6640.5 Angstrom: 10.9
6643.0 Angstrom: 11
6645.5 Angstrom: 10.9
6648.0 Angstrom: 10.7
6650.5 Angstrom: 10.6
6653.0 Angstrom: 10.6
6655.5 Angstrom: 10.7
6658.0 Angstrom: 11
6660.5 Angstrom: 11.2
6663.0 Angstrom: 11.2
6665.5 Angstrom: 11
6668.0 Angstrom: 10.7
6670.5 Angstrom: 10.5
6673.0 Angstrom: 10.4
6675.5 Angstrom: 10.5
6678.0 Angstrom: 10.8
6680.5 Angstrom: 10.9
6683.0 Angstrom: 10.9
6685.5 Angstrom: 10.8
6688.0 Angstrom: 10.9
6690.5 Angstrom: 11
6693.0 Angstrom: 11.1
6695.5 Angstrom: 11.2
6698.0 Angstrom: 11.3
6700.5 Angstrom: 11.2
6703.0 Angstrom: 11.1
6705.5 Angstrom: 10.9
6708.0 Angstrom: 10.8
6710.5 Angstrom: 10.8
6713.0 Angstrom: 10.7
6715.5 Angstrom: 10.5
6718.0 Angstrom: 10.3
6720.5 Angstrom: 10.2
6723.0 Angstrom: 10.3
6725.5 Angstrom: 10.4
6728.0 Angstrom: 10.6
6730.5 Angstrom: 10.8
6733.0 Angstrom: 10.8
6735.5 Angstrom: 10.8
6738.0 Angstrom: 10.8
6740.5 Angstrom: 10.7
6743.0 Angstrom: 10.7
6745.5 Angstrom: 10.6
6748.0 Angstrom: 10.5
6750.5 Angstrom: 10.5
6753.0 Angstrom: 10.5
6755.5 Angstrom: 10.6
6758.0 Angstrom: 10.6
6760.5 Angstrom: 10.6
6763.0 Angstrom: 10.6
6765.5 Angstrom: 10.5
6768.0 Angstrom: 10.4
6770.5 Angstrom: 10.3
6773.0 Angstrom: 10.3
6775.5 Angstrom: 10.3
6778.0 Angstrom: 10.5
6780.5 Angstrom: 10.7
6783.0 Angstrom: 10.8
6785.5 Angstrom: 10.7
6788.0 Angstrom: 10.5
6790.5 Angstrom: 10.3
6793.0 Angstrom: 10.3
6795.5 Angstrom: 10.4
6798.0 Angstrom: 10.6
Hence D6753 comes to 0.99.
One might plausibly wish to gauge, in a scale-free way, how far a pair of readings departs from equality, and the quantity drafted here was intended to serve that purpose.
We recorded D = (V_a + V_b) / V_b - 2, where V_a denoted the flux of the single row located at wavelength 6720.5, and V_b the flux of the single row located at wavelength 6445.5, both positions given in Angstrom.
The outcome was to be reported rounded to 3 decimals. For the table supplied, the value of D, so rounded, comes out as -0.081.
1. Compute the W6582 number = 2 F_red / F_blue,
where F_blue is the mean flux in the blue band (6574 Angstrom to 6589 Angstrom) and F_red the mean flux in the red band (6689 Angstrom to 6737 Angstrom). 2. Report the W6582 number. 1.94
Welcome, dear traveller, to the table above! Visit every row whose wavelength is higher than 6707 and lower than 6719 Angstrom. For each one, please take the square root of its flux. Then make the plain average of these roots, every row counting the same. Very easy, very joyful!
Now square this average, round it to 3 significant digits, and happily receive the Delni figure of 10.6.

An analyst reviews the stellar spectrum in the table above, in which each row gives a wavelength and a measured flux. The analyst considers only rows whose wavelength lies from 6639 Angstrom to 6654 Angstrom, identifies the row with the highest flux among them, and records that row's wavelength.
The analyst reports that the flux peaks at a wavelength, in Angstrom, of 6643.0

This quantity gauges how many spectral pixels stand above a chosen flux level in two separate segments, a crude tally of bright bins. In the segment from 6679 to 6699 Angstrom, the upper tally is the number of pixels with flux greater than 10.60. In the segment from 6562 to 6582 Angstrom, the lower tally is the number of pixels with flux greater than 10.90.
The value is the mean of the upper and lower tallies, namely 4.5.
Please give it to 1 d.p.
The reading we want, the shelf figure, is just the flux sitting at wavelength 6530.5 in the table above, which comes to 11.3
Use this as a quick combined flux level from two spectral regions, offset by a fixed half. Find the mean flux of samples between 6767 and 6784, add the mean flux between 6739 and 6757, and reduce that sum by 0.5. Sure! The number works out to 20.6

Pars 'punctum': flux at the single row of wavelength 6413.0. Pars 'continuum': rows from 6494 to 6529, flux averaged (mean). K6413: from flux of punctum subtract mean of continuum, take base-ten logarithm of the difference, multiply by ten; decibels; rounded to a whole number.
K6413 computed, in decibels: -1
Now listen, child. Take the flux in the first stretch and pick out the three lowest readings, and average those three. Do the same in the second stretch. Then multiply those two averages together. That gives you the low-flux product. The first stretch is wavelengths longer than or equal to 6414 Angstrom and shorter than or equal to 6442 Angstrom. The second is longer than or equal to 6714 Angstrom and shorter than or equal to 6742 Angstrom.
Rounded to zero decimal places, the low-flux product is 111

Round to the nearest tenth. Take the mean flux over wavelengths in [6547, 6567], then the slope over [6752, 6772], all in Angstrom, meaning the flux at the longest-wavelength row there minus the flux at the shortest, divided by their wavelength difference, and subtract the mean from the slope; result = -10.8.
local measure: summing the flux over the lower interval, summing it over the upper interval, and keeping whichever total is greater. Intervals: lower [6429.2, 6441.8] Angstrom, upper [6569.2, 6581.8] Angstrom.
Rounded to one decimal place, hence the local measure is 54.4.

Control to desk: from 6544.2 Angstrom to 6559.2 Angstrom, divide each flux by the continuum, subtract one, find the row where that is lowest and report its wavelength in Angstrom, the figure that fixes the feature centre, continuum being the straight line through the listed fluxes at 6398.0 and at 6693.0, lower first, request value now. 6558.0 Angstrom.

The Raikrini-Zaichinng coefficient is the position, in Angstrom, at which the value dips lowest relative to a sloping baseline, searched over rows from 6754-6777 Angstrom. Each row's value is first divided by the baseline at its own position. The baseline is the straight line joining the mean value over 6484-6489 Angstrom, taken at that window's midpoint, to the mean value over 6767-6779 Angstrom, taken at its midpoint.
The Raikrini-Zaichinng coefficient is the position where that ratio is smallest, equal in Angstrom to 6770.5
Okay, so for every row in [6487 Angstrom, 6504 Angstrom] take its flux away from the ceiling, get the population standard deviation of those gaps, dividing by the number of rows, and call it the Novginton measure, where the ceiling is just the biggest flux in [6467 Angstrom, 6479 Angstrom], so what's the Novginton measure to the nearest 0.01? 0.32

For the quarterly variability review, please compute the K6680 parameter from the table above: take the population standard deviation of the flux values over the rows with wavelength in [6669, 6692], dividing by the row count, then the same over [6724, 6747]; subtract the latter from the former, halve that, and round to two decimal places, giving 0.04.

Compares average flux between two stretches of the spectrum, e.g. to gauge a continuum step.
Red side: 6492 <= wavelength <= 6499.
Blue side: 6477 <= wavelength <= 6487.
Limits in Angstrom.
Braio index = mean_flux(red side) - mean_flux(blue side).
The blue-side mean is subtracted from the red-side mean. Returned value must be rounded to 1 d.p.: -1.1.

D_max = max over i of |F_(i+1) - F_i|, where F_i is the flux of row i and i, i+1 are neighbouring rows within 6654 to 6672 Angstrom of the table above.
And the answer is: 0.300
